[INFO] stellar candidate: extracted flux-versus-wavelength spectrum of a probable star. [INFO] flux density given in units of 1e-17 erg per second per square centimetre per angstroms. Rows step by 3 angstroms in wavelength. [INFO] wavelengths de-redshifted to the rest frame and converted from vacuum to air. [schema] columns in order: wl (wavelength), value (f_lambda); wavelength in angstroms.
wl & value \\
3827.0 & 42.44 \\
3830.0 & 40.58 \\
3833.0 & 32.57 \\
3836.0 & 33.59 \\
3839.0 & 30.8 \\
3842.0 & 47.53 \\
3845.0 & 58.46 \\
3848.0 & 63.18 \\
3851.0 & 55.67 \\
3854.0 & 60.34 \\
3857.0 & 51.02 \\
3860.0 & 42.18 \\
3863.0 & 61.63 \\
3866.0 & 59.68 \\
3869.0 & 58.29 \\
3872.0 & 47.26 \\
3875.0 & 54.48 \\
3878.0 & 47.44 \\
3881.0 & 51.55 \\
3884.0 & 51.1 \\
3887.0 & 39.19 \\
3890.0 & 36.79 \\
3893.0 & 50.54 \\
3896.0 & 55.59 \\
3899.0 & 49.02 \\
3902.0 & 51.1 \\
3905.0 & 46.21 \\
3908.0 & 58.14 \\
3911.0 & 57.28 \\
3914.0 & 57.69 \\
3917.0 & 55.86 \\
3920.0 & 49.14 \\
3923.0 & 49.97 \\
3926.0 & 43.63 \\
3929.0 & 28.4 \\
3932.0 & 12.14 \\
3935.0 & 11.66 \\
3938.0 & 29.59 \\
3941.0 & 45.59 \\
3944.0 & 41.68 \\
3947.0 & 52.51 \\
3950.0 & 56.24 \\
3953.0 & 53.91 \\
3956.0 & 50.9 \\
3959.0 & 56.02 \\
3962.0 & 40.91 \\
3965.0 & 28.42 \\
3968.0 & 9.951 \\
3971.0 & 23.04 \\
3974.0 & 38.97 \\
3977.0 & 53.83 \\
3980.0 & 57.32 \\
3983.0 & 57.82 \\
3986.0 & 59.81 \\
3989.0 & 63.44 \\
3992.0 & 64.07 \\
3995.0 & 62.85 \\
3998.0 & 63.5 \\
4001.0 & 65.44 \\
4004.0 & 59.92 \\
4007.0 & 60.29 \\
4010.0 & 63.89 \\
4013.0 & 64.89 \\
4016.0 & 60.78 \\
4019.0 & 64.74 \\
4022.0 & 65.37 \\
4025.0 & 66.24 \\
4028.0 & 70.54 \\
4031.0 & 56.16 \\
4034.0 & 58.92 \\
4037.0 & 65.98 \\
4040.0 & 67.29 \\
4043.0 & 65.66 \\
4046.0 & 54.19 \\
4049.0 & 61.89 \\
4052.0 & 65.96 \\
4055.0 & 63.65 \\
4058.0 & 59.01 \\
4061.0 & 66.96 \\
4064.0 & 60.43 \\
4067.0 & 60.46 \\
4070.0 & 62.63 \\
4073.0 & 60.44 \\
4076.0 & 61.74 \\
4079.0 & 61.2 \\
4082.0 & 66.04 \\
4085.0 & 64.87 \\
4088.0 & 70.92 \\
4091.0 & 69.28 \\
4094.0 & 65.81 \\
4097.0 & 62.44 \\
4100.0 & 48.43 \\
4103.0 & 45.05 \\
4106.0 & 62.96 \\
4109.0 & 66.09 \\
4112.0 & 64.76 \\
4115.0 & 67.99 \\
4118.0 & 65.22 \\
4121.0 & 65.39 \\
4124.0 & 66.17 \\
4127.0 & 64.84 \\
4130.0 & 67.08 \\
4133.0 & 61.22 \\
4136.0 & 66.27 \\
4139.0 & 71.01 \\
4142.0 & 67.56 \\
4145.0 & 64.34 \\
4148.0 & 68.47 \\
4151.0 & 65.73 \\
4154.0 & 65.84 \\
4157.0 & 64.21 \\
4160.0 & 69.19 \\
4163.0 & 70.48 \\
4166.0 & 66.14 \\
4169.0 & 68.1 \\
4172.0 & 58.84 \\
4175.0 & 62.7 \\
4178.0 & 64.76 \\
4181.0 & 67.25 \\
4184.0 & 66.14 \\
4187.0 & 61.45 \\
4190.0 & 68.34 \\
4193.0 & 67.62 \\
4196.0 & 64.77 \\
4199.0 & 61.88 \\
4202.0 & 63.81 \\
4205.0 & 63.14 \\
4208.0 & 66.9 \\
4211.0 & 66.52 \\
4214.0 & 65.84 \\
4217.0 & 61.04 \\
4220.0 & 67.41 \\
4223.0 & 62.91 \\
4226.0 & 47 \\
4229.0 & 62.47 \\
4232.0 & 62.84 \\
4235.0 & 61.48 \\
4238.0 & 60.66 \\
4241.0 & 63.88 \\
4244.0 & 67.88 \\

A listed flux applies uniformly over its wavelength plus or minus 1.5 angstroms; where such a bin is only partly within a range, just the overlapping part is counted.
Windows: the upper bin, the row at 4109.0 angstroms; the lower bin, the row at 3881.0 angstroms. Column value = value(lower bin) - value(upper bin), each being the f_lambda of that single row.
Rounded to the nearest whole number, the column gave -15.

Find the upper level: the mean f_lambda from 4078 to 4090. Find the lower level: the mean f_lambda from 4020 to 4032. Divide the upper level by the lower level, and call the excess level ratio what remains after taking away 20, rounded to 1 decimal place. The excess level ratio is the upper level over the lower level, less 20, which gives -19.0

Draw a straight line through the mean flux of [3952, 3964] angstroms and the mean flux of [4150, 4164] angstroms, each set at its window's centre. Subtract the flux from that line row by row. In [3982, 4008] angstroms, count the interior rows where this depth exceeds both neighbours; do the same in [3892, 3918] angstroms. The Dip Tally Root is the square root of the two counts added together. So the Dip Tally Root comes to 2.24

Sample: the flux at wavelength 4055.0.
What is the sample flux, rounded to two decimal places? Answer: 63.65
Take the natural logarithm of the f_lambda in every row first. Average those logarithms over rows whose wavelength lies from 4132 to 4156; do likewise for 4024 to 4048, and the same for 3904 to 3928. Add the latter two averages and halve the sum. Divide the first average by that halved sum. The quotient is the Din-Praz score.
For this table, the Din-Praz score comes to 1.04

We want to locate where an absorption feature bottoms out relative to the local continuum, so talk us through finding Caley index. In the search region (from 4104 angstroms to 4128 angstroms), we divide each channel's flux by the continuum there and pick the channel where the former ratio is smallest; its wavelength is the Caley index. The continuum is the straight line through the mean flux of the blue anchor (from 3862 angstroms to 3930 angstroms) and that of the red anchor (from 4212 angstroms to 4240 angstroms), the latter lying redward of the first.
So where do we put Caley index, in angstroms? 4106.0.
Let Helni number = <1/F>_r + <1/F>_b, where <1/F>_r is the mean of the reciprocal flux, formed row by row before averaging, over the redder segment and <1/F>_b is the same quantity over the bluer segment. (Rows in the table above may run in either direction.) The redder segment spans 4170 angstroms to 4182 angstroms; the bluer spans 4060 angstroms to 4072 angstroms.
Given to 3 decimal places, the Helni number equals 0.032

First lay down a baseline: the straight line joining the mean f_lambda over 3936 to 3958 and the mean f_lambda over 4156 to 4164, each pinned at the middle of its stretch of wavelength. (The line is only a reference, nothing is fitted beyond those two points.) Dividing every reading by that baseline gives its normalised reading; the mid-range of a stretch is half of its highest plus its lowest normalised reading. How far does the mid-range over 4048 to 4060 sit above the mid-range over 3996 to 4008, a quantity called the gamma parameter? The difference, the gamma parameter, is -0.11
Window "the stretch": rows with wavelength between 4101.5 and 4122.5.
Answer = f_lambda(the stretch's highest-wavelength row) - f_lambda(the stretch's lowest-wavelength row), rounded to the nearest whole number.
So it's 20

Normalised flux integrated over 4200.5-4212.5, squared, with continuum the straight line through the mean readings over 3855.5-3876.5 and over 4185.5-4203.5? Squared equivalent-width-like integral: 144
